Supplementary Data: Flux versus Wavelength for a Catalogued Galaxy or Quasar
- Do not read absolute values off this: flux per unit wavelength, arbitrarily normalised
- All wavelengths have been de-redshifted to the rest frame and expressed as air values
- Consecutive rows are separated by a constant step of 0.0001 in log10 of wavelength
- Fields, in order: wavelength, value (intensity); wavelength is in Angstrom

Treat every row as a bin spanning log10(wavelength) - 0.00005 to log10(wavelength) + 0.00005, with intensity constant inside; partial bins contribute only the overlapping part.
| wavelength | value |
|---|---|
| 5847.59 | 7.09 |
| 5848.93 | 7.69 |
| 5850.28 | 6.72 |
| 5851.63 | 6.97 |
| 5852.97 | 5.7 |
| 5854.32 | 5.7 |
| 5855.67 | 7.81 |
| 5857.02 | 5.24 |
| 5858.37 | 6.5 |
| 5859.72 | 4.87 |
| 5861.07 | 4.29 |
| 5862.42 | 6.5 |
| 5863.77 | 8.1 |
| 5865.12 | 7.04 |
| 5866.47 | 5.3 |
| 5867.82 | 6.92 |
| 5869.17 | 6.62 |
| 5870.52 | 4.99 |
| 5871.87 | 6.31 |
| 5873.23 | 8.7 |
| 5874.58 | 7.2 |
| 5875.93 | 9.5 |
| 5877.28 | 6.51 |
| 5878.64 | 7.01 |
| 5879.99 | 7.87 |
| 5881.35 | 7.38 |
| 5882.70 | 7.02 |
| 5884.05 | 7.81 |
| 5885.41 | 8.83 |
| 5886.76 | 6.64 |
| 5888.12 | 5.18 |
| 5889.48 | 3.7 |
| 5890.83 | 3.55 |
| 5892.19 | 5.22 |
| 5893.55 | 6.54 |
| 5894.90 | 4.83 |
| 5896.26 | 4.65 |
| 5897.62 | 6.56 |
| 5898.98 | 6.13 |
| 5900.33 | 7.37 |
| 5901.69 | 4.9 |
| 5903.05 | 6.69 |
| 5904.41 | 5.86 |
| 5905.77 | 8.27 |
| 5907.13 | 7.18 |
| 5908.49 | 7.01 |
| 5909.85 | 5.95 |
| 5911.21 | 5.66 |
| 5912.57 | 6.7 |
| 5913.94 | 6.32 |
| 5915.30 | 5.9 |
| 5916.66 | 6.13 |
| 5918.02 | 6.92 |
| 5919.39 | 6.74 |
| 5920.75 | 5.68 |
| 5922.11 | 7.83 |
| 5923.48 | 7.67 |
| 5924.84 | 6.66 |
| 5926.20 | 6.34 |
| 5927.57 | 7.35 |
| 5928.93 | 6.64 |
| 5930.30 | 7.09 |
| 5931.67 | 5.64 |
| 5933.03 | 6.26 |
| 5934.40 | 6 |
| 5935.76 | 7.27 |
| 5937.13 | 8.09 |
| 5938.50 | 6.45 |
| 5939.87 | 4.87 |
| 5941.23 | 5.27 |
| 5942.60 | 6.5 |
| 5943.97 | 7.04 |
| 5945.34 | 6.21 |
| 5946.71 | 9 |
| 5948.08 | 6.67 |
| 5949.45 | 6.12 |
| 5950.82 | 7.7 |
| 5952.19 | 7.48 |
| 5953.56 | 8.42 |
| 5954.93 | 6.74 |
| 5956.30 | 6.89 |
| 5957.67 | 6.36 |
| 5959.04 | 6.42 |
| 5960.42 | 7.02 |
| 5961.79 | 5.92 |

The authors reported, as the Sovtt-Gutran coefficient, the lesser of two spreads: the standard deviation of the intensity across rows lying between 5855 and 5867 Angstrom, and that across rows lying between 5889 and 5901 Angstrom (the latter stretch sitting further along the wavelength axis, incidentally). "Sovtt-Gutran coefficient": 1.3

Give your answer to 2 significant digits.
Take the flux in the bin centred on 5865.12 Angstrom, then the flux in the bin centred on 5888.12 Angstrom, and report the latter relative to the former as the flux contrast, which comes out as 0.74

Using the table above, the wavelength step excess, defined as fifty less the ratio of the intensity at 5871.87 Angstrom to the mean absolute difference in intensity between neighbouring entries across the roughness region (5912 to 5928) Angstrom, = 41.0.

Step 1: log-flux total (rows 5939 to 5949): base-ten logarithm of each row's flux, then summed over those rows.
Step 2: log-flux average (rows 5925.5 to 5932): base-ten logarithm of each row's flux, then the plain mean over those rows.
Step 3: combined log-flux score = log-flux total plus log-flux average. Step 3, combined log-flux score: 6.5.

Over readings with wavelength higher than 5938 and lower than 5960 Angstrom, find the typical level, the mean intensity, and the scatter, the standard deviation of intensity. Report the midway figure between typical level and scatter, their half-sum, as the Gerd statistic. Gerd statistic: 3.9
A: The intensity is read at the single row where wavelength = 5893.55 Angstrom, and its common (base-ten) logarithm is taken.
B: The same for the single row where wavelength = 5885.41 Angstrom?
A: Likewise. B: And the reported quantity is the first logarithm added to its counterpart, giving 1.76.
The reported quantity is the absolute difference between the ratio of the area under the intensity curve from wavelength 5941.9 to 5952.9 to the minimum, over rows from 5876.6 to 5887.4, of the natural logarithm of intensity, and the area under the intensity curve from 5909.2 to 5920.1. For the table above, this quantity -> 27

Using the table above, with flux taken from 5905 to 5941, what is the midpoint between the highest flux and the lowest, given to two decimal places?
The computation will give 6.57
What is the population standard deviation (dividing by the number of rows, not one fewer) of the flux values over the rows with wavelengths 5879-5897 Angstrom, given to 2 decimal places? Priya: 1.62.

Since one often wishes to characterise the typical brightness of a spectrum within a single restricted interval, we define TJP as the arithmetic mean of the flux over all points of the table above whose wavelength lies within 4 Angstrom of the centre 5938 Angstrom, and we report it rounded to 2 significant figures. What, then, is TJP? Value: 6.3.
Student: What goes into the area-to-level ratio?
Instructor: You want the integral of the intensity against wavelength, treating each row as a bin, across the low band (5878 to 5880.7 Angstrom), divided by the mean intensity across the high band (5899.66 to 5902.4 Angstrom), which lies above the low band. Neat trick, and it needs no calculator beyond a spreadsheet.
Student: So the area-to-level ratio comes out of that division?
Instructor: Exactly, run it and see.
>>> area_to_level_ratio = 3.3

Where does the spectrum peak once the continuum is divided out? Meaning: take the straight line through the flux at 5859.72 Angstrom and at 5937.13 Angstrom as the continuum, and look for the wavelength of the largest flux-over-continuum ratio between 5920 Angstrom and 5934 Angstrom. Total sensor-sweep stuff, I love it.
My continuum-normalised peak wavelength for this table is 5922.11 Angstrom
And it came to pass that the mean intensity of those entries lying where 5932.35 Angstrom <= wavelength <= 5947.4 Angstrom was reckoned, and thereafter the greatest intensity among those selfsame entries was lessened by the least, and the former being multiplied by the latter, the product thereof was 27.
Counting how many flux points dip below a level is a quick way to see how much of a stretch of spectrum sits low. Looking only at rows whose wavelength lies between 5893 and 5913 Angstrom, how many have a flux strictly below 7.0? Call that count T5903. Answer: 11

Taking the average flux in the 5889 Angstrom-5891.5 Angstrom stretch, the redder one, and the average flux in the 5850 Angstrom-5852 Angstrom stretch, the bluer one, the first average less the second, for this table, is -3.2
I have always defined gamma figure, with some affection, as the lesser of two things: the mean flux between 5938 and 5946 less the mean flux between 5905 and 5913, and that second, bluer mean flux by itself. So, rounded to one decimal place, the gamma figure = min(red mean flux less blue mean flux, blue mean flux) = -0.7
